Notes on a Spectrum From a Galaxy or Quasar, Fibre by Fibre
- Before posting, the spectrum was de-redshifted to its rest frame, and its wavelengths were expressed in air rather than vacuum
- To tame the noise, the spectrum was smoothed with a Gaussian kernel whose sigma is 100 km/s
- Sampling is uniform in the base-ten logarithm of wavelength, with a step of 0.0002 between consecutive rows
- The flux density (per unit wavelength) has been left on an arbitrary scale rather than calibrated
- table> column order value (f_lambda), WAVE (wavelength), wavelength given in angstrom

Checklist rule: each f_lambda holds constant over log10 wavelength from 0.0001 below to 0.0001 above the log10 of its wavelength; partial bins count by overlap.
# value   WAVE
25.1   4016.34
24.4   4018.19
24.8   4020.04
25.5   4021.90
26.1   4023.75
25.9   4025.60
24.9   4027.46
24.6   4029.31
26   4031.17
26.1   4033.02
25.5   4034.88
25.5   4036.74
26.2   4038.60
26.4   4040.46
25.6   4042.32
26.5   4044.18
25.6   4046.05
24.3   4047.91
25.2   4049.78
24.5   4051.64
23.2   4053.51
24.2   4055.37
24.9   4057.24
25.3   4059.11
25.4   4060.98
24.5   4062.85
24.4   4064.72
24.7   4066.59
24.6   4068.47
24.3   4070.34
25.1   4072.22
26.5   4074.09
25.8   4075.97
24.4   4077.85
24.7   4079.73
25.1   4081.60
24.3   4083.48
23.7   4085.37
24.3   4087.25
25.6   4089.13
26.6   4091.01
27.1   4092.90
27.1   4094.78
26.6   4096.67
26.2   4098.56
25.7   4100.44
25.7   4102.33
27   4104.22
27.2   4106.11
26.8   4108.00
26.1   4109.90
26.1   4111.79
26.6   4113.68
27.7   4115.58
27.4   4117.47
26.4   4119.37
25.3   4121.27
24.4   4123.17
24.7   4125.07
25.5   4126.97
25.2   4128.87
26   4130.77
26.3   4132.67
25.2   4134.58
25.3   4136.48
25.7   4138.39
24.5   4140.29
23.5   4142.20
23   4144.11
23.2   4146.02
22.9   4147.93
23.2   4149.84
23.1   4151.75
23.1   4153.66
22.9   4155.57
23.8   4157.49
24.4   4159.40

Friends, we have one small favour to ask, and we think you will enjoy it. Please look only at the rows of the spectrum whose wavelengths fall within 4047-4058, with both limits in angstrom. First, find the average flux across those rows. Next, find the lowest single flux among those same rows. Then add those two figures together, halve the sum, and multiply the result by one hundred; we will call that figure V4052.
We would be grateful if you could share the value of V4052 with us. 2379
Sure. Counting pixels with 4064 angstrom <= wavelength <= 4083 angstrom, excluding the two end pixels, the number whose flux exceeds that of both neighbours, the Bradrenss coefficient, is 2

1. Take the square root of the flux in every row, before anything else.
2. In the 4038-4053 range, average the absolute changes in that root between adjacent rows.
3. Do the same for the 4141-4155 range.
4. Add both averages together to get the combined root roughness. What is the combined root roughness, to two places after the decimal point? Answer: 0.10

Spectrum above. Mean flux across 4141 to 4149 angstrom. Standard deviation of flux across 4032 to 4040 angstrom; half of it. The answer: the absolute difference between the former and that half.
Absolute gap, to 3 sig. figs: 23.0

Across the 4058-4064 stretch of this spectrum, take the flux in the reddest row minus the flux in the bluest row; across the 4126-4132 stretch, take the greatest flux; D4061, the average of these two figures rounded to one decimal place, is 12.6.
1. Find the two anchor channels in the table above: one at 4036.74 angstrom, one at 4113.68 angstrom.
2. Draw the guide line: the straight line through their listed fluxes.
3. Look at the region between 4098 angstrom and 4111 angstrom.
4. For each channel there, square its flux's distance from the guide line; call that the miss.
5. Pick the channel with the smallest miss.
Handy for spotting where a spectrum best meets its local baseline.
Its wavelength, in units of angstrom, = 4098.56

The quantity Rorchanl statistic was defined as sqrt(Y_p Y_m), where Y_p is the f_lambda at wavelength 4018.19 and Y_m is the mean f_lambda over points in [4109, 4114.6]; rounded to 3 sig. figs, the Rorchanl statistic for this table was 25.3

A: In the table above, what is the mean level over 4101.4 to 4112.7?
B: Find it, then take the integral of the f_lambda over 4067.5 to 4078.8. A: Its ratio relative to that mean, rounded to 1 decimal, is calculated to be 10.7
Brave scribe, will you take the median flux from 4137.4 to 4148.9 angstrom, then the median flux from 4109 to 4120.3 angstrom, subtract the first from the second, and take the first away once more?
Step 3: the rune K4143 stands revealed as -20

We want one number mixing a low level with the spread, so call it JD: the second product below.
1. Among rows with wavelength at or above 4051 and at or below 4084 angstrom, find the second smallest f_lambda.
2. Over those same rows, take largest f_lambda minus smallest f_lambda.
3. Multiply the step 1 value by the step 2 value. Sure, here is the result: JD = 79.9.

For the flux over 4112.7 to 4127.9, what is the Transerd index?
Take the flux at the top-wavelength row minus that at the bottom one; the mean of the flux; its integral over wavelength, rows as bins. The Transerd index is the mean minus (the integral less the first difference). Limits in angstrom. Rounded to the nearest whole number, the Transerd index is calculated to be -370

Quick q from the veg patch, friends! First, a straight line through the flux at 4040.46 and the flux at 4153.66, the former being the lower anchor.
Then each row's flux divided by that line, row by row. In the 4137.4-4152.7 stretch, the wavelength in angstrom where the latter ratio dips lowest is 4144.11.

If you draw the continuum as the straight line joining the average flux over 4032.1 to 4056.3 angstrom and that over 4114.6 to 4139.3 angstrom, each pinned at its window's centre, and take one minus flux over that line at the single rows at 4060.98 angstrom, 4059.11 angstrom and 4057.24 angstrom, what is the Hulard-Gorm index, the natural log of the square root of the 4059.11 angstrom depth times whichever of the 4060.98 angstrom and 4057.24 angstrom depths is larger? -4.9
